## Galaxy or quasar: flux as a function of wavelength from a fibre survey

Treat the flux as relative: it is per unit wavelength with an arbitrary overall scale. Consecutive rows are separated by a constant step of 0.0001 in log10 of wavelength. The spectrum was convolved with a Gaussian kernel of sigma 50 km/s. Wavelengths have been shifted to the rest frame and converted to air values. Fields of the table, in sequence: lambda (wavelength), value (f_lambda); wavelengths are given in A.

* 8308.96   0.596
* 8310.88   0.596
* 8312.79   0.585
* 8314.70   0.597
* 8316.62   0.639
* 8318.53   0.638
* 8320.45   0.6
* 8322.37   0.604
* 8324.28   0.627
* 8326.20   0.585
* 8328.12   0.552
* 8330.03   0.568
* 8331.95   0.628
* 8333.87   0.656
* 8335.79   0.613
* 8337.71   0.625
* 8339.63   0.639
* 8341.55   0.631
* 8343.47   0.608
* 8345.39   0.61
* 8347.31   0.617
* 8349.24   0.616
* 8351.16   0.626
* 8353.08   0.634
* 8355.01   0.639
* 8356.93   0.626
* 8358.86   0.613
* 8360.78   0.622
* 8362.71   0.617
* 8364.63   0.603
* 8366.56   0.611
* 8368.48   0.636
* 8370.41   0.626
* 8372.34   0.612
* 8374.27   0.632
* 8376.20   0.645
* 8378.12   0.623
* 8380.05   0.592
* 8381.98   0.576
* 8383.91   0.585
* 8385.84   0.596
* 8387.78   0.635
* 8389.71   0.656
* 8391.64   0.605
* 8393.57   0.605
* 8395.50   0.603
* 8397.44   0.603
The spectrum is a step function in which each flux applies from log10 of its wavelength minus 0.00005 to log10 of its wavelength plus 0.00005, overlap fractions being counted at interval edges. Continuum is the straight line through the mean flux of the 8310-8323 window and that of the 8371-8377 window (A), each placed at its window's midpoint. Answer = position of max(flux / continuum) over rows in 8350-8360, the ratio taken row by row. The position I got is 8355.01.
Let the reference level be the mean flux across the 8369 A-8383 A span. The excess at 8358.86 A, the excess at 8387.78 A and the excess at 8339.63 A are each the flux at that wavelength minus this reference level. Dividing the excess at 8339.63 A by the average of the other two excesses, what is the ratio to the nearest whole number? 3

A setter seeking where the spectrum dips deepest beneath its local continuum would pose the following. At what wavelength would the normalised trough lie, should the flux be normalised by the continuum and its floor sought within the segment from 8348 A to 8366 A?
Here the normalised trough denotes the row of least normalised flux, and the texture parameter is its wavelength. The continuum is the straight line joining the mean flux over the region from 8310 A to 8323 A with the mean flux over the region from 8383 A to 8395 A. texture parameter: 8364.63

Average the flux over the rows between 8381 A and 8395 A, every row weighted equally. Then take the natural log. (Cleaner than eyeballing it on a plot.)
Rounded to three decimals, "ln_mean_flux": -0.497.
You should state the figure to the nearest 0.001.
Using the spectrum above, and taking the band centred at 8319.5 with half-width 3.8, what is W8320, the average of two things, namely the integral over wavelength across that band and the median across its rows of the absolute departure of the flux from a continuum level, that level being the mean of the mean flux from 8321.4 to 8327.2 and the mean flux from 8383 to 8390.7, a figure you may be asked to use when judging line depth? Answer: 0.079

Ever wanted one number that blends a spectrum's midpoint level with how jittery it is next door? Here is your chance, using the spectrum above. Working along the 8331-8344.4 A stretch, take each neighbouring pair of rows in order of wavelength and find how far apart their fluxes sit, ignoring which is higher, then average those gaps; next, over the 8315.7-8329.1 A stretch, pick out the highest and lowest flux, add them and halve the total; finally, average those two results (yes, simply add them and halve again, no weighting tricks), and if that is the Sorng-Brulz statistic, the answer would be 0.308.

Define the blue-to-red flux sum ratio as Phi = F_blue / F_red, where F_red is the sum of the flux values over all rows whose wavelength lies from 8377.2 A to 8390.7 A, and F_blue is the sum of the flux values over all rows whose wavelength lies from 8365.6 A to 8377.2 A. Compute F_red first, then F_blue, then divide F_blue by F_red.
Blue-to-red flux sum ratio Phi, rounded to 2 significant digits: 0.88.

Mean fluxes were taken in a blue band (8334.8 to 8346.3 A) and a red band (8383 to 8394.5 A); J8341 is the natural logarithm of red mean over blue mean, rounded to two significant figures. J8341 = -0.012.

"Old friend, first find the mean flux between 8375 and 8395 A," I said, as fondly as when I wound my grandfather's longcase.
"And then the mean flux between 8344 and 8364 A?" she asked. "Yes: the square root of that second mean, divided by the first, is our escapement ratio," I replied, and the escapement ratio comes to 1.29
